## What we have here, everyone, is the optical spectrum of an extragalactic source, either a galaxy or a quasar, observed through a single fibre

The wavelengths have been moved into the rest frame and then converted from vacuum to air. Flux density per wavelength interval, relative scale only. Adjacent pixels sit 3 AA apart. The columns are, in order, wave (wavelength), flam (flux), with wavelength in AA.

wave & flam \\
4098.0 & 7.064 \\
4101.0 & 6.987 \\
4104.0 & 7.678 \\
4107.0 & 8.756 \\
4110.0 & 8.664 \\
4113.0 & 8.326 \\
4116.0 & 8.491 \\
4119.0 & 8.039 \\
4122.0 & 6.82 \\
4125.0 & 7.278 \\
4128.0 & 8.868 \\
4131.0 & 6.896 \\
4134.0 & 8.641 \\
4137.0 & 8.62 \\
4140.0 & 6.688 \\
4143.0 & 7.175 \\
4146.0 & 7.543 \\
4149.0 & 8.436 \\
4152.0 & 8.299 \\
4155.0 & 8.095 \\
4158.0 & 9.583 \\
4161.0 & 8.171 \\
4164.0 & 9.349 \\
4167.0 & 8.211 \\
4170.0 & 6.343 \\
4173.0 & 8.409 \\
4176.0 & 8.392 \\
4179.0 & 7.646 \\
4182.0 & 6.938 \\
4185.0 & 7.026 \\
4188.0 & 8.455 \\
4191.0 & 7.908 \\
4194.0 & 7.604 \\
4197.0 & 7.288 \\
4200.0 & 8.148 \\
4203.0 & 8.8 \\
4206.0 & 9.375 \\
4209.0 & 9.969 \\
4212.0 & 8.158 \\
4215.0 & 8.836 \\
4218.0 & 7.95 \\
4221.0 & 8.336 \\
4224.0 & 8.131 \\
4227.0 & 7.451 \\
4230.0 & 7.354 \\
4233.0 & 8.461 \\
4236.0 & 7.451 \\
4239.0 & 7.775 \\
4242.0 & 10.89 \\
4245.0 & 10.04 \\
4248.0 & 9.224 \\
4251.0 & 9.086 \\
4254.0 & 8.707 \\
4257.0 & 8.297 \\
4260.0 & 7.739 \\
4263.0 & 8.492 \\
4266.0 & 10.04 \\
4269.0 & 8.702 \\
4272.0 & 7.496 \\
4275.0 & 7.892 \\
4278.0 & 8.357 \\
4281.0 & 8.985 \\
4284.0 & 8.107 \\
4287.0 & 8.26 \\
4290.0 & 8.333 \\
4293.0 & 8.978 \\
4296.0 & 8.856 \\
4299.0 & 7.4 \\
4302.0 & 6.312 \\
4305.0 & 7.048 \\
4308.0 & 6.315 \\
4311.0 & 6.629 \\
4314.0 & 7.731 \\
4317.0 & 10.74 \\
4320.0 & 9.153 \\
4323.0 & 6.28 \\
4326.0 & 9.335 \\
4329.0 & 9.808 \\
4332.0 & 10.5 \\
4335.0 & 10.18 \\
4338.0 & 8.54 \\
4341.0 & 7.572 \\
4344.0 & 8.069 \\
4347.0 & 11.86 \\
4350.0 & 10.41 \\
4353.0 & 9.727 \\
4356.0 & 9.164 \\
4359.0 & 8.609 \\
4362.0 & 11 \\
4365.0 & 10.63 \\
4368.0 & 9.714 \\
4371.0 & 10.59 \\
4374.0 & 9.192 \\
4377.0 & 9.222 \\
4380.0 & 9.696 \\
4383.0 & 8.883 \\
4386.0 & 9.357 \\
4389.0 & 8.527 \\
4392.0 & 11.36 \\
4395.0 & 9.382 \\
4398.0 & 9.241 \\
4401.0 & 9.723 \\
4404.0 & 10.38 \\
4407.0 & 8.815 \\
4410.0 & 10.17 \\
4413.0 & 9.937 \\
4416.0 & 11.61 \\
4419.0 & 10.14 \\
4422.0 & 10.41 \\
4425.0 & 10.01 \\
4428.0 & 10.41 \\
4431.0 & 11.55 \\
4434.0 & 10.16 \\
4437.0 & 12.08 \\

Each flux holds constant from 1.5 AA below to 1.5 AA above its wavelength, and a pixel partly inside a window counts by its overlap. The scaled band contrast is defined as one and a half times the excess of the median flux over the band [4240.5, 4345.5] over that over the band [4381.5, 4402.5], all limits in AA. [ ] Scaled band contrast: -1.3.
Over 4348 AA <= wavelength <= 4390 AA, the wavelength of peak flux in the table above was 4362.0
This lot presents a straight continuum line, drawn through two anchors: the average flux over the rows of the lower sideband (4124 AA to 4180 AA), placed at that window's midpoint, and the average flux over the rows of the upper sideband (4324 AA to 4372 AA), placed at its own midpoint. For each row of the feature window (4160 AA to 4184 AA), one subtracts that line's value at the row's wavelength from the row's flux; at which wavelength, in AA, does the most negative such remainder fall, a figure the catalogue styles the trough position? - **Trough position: 4170.0 AA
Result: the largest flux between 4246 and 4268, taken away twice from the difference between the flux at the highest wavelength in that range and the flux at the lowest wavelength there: -19.3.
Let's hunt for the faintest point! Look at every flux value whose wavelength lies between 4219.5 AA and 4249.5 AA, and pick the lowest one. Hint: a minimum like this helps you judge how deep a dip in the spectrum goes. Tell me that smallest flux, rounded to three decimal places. 7.354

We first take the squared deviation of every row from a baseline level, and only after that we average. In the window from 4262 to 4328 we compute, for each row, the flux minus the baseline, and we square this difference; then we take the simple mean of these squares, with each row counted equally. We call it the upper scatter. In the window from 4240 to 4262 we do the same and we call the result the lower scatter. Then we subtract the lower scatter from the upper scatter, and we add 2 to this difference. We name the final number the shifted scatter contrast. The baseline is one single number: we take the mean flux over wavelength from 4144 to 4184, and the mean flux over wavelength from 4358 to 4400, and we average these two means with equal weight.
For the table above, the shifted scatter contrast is 2.9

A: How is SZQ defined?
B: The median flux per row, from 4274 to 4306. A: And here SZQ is 8.26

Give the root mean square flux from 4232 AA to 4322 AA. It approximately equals 8.5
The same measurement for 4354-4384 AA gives 9.7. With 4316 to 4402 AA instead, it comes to 9.6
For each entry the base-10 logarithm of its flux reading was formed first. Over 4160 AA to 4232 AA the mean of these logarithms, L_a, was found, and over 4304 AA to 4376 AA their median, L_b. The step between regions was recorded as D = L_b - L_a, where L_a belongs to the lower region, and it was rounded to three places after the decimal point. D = 0.061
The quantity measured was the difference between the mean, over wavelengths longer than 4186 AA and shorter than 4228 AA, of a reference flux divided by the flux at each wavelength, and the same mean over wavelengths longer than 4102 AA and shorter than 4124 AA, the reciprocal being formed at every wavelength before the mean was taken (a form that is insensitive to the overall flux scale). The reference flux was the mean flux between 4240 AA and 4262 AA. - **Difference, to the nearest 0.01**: -0.03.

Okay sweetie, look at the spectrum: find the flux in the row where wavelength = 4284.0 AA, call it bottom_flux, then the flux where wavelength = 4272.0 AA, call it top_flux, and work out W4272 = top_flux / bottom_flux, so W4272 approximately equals 0.92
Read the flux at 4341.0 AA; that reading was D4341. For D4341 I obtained 7.572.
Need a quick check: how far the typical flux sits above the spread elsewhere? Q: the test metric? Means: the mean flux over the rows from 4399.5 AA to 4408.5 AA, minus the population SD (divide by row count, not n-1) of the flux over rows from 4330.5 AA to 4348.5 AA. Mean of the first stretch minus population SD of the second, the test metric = 8.1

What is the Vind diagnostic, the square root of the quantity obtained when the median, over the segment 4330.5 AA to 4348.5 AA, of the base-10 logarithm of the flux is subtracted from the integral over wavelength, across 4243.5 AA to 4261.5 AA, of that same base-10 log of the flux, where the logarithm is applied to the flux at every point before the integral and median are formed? 4.0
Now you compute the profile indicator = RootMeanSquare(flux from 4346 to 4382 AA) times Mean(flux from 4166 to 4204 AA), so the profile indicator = 78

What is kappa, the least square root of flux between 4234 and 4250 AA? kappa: 2.73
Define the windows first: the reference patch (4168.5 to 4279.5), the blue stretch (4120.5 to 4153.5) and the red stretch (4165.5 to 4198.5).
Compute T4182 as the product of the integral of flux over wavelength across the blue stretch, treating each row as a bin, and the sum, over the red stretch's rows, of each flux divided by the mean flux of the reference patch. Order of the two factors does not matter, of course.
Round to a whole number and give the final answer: 2595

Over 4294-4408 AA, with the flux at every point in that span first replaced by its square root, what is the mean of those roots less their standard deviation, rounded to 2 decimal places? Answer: 2.77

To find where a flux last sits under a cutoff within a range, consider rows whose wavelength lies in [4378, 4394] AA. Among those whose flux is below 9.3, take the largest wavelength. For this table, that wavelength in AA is 4389.0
